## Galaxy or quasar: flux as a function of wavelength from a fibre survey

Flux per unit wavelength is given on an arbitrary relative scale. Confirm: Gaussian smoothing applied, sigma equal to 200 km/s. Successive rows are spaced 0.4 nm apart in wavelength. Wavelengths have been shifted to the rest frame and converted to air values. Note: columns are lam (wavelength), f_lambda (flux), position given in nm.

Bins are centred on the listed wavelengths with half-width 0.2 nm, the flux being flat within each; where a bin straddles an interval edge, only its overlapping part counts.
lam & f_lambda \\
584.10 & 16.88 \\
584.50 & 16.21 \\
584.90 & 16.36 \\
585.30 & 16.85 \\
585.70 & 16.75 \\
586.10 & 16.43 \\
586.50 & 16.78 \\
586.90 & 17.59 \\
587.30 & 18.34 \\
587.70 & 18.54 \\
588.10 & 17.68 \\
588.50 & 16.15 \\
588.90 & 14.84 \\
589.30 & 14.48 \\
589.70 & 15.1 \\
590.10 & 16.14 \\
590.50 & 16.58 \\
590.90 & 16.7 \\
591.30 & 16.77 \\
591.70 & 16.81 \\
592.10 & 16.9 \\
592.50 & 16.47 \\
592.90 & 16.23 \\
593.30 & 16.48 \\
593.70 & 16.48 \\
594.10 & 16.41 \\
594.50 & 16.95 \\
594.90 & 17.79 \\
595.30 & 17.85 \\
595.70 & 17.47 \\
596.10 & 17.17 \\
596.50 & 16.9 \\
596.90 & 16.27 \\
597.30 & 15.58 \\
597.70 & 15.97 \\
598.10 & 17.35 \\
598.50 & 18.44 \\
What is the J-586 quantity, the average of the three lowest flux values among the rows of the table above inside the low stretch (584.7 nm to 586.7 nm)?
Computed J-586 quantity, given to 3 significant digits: 16.5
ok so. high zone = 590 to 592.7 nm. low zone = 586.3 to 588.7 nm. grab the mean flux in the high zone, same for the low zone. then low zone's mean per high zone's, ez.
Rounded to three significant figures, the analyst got 1.05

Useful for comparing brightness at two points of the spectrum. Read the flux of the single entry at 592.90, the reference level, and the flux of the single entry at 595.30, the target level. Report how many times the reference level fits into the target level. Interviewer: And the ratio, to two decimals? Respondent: 1.10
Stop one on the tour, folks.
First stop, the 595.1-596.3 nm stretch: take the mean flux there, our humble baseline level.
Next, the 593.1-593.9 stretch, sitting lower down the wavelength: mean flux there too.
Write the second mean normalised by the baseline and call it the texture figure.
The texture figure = 0.94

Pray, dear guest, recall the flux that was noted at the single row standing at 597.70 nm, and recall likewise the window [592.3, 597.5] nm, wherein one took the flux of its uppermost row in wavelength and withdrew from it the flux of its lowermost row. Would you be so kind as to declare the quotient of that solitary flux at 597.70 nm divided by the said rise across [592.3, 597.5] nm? -18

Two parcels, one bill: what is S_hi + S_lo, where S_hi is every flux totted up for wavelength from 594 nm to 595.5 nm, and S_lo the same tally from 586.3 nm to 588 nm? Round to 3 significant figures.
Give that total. 140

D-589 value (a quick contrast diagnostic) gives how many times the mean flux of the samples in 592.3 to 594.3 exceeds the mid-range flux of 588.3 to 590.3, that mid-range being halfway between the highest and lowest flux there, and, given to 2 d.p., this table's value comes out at 1.07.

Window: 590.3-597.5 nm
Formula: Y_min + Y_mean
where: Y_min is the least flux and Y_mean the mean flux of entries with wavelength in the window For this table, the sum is 32.3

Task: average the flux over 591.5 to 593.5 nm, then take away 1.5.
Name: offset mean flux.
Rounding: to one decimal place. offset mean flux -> 15.1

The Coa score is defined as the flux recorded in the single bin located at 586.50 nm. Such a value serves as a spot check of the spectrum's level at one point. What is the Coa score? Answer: 16.78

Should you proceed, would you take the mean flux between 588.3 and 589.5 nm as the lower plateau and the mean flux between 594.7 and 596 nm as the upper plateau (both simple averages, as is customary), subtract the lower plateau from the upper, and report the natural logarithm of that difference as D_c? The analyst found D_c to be 0.9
